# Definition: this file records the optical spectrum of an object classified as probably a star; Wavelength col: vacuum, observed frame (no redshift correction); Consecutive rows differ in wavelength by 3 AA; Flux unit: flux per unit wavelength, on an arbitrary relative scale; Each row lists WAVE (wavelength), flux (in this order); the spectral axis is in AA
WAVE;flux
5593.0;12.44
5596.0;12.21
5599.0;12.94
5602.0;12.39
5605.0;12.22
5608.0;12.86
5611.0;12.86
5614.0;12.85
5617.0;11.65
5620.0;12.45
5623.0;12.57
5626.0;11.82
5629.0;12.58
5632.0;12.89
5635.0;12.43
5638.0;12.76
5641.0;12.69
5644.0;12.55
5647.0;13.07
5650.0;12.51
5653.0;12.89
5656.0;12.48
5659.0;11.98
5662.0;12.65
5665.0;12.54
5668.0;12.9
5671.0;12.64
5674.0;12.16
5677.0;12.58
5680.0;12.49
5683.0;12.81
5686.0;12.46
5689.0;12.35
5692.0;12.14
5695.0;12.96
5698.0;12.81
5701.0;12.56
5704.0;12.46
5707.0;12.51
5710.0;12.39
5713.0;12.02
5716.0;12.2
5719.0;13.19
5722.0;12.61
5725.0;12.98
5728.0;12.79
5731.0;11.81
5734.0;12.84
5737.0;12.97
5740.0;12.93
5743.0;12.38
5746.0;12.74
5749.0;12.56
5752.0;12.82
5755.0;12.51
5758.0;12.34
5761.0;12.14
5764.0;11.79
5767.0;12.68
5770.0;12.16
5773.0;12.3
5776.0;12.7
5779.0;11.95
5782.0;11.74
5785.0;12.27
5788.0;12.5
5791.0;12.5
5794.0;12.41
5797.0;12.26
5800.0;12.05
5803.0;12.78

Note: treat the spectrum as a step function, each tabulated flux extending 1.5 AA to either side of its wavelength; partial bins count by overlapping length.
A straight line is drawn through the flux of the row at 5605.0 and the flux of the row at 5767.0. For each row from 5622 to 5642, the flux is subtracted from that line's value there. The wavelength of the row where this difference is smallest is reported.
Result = 5632.0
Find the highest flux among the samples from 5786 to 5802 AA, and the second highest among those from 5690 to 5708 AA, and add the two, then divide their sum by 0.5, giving 50.6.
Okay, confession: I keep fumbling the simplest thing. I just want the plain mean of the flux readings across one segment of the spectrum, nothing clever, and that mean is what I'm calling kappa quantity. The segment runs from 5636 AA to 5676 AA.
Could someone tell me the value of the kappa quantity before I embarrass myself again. 12.6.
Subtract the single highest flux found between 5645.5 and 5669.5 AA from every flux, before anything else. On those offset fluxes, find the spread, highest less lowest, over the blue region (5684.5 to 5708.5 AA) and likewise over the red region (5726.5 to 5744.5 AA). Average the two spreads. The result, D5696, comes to 1.0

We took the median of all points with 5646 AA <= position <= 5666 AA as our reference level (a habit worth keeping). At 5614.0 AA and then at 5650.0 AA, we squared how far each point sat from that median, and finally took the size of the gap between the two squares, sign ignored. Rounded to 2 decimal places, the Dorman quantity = 0.10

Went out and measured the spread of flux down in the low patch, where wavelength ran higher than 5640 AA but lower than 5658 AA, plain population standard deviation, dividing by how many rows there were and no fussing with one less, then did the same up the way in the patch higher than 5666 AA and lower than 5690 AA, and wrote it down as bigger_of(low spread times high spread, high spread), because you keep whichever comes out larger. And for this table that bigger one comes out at 0.224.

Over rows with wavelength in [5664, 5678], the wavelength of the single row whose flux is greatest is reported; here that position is 5668.0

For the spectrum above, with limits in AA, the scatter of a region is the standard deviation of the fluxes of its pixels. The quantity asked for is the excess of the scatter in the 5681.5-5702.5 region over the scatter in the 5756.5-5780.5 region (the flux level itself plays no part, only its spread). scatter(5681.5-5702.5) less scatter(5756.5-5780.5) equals -0.03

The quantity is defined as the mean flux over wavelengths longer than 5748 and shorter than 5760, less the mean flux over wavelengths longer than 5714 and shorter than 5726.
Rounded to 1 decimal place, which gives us -0.2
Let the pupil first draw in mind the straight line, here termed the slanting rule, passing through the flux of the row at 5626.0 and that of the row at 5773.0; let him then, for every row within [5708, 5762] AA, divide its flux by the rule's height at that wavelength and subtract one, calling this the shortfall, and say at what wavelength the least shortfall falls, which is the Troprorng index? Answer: 5731.0 AA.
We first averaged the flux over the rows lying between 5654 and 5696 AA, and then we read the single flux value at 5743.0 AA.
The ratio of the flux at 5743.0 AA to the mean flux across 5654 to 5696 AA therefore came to 0.990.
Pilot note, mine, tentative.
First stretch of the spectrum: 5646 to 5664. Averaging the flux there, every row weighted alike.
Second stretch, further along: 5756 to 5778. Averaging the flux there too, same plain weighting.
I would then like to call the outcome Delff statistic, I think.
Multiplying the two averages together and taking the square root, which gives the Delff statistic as 12.4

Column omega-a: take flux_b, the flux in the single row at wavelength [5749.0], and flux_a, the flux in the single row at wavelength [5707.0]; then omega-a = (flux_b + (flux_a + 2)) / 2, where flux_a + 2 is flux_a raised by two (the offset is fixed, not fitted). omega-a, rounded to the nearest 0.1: 13.5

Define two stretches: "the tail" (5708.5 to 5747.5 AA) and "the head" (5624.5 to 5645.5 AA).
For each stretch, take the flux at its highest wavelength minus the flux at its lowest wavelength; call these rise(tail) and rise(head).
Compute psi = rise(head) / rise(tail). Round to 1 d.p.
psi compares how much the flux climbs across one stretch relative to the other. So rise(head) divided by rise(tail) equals 2.1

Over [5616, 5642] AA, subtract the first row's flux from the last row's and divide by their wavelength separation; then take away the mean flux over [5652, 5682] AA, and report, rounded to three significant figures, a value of -12.5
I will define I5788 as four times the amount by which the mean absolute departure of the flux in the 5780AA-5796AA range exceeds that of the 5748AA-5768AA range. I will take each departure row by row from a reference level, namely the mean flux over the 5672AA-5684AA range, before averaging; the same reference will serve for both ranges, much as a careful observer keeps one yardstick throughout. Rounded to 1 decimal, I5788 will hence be -0.1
